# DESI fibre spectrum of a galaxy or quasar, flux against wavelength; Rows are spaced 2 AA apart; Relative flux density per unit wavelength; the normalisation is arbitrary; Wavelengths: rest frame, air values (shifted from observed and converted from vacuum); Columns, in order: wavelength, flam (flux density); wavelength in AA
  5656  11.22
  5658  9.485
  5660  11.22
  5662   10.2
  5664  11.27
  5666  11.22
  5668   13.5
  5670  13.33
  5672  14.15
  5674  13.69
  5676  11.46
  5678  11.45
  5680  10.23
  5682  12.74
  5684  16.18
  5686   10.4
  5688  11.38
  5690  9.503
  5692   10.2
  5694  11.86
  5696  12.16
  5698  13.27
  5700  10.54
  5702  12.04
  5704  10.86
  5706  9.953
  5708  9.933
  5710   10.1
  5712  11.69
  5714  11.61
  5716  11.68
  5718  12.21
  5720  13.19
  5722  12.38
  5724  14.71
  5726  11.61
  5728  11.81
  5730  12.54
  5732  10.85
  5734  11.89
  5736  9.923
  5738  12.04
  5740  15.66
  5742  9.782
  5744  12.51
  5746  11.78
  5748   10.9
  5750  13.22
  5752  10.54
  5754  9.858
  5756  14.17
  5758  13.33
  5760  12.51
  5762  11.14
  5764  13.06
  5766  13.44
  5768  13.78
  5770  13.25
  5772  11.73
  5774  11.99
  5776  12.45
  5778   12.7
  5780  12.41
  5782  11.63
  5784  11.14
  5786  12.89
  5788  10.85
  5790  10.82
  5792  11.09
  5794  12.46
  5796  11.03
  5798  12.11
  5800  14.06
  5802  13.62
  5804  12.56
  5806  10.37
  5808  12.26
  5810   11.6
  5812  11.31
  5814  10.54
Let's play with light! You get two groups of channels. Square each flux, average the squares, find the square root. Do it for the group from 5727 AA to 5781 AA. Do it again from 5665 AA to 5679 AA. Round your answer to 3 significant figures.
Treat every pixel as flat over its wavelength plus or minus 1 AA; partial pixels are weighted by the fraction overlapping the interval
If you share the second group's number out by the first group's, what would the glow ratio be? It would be 1.04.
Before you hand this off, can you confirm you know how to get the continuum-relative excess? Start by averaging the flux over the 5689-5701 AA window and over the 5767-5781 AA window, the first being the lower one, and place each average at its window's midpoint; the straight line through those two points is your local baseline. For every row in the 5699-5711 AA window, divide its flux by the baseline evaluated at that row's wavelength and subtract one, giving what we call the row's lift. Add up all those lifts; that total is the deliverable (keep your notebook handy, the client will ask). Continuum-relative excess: -0.448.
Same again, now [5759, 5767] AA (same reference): 0.035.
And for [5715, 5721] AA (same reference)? 0.182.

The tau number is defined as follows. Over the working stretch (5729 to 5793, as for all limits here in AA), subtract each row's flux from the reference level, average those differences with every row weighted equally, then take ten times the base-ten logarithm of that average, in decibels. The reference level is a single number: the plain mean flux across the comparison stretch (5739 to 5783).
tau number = -5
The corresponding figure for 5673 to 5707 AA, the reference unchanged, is -1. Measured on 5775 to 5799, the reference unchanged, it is -3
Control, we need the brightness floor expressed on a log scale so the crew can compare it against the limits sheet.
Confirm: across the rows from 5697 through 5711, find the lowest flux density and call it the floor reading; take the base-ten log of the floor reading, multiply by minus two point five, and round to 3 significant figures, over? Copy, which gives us -2.49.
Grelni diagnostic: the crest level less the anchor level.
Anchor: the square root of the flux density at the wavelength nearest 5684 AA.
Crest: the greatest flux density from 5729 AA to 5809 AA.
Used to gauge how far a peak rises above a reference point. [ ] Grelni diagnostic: 11.6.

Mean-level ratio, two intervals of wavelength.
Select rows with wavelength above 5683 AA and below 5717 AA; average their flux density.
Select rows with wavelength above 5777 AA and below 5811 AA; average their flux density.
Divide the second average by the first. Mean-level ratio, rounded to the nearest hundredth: 1.05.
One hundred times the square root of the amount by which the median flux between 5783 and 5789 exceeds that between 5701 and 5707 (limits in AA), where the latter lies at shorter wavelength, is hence 53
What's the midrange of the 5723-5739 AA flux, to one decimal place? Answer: 12.3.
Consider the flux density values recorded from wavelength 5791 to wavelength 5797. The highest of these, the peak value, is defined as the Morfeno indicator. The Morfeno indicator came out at 12.46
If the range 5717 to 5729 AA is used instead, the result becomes 14.71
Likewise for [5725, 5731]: 12.54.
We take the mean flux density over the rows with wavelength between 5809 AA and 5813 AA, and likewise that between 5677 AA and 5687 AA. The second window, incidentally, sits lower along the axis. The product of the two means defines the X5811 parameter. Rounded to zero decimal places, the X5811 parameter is 140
